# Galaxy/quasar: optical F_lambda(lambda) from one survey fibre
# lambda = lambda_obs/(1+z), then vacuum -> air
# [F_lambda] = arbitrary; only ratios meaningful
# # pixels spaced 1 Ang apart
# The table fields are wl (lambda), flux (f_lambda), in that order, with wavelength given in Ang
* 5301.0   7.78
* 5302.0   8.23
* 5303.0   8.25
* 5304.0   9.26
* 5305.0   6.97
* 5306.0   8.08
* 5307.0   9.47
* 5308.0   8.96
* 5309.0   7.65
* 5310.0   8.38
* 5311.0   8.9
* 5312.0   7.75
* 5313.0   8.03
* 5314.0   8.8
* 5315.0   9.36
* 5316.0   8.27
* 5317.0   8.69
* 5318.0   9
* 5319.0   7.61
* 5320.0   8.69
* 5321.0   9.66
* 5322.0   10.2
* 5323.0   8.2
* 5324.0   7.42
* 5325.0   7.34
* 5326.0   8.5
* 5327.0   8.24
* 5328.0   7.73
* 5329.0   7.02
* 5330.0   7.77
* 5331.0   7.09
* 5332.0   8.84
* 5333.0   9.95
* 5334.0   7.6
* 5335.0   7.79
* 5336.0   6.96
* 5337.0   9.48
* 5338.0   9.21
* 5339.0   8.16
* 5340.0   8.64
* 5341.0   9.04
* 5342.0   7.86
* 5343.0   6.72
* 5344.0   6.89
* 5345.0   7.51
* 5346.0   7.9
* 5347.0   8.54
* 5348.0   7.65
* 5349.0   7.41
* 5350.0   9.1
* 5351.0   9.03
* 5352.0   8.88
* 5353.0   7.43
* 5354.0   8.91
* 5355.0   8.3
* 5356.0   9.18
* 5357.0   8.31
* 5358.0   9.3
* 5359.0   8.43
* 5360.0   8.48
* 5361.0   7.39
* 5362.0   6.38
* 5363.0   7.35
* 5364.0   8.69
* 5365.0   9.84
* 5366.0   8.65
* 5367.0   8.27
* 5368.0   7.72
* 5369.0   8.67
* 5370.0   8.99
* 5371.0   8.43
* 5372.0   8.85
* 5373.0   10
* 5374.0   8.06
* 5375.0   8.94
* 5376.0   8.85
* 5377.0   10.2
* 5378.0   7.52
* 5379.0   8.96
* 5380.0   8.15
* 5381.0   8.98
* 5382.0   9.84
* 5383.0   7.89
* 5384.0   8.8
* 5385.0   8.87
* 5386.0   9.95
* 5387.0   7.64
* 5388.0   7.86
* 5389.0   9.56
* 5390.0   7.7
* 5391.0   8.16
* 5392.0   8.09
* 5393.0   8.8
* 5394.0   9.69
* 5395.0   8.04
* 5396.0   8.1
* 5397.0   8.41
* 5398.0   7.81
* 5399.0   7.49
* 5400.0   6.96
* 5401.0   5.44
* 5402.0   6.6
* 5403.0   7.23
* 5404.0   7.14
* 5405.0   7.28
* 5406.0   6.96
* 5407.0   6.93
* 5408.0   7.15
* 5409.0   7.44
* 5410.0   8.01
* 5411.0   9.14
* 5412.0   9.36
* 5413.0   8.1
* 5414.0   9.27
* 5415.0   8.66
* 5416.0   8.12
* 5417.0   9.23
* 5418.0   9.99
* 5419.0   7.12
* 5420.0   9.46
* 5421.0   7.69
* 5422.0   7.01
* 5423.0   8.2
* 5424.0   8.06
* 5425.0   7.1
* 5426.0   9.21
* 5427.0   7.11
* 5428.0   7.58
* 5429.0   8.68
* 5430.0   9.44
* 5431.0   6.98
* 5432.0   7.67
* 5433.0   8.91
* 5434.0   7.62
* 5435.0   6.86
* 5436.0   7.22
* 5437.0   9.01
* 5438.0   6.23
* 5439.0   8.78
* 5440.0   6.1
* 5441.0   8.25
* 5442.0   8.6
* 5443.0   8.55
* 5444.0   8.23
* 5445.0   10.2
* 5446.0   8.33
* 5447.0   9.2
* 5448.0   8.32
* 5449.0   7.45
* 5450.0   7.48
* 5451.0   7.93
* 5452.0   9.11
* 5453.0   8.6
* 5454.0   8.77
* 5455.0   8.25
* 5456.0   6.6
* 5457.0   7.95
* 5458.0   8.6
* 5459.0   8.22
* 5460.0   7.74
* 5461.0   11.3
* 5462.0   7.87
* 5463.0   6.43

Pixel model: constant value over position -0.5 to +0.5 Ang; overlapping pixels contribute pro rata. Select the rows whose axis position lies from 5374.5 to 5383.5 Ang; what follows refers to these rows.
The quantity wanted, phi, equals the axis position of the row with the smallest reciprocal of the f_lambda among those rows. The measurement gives 5377.0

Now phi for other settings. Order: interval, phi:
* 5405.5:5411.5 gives 5411.0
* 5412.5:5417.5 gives 5414.0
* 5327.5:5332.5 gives 5332.0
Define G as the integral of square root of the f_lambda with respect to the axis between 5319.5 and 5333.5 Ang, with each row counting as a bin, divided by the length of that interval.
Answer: 2.881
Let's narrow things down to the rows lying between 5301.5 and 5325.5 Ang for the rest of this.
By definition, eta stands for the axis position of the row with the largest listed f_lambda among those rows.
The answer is 5322.0 Ang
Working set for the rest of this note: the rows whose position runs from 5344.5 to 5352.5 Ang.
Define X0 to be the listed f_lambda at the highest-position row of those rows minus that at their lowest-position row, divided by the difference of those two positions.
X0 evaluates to 0.2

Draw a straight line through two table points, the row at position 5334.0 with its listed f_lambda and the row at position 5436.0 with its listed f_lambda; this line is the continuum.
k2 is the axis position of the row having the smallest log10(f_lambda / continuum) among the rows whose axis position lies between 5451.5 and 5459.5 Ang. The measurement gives 5456.0 Ang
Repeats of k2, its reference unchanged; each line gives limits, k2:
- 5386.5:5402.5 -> 5401.0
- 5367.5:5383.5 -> 5378.0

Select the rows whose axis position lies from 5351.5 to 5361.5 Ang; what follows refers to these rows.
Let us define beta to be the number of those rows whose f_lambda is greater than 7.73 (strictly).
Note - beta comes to 8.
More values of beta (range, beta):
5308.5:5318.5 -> 9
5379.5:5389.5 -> 9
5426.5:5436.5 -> 3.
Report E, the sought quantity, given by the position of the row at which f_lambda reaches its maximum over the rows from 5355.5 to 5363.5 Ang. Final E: 5358.0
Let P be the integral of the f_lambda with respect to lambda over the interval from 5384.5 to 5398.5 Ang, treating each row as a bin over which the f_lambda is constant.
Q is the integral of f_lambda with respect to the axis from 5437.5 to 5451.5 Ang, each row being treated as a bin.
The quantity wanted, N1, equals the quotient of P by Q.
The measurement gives 1.04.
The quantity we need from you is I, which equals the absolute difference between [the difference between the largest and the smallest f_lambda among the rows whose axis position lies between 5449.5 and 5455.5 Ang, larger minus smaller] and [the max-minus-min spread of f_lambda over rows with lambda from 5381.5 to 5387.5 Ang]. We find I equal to 0.68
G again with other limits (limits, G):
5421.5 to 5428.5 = 2.781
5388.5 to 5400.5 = 2.867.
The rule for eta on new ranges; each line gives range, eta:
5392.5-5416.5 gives 5394.0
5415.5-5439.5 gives 5418.0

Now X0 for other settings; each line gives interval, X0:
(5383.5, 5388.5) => -0.2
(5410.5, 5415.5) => -0.1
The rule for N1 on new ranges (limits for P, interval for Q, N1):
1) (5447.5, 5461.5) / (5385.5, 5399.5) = 0.99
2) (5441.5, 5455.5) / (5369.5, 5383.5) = 0.96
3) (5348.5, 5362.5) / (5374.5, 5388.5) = 0.95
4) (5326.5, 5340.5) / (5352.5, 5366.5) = 0.98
